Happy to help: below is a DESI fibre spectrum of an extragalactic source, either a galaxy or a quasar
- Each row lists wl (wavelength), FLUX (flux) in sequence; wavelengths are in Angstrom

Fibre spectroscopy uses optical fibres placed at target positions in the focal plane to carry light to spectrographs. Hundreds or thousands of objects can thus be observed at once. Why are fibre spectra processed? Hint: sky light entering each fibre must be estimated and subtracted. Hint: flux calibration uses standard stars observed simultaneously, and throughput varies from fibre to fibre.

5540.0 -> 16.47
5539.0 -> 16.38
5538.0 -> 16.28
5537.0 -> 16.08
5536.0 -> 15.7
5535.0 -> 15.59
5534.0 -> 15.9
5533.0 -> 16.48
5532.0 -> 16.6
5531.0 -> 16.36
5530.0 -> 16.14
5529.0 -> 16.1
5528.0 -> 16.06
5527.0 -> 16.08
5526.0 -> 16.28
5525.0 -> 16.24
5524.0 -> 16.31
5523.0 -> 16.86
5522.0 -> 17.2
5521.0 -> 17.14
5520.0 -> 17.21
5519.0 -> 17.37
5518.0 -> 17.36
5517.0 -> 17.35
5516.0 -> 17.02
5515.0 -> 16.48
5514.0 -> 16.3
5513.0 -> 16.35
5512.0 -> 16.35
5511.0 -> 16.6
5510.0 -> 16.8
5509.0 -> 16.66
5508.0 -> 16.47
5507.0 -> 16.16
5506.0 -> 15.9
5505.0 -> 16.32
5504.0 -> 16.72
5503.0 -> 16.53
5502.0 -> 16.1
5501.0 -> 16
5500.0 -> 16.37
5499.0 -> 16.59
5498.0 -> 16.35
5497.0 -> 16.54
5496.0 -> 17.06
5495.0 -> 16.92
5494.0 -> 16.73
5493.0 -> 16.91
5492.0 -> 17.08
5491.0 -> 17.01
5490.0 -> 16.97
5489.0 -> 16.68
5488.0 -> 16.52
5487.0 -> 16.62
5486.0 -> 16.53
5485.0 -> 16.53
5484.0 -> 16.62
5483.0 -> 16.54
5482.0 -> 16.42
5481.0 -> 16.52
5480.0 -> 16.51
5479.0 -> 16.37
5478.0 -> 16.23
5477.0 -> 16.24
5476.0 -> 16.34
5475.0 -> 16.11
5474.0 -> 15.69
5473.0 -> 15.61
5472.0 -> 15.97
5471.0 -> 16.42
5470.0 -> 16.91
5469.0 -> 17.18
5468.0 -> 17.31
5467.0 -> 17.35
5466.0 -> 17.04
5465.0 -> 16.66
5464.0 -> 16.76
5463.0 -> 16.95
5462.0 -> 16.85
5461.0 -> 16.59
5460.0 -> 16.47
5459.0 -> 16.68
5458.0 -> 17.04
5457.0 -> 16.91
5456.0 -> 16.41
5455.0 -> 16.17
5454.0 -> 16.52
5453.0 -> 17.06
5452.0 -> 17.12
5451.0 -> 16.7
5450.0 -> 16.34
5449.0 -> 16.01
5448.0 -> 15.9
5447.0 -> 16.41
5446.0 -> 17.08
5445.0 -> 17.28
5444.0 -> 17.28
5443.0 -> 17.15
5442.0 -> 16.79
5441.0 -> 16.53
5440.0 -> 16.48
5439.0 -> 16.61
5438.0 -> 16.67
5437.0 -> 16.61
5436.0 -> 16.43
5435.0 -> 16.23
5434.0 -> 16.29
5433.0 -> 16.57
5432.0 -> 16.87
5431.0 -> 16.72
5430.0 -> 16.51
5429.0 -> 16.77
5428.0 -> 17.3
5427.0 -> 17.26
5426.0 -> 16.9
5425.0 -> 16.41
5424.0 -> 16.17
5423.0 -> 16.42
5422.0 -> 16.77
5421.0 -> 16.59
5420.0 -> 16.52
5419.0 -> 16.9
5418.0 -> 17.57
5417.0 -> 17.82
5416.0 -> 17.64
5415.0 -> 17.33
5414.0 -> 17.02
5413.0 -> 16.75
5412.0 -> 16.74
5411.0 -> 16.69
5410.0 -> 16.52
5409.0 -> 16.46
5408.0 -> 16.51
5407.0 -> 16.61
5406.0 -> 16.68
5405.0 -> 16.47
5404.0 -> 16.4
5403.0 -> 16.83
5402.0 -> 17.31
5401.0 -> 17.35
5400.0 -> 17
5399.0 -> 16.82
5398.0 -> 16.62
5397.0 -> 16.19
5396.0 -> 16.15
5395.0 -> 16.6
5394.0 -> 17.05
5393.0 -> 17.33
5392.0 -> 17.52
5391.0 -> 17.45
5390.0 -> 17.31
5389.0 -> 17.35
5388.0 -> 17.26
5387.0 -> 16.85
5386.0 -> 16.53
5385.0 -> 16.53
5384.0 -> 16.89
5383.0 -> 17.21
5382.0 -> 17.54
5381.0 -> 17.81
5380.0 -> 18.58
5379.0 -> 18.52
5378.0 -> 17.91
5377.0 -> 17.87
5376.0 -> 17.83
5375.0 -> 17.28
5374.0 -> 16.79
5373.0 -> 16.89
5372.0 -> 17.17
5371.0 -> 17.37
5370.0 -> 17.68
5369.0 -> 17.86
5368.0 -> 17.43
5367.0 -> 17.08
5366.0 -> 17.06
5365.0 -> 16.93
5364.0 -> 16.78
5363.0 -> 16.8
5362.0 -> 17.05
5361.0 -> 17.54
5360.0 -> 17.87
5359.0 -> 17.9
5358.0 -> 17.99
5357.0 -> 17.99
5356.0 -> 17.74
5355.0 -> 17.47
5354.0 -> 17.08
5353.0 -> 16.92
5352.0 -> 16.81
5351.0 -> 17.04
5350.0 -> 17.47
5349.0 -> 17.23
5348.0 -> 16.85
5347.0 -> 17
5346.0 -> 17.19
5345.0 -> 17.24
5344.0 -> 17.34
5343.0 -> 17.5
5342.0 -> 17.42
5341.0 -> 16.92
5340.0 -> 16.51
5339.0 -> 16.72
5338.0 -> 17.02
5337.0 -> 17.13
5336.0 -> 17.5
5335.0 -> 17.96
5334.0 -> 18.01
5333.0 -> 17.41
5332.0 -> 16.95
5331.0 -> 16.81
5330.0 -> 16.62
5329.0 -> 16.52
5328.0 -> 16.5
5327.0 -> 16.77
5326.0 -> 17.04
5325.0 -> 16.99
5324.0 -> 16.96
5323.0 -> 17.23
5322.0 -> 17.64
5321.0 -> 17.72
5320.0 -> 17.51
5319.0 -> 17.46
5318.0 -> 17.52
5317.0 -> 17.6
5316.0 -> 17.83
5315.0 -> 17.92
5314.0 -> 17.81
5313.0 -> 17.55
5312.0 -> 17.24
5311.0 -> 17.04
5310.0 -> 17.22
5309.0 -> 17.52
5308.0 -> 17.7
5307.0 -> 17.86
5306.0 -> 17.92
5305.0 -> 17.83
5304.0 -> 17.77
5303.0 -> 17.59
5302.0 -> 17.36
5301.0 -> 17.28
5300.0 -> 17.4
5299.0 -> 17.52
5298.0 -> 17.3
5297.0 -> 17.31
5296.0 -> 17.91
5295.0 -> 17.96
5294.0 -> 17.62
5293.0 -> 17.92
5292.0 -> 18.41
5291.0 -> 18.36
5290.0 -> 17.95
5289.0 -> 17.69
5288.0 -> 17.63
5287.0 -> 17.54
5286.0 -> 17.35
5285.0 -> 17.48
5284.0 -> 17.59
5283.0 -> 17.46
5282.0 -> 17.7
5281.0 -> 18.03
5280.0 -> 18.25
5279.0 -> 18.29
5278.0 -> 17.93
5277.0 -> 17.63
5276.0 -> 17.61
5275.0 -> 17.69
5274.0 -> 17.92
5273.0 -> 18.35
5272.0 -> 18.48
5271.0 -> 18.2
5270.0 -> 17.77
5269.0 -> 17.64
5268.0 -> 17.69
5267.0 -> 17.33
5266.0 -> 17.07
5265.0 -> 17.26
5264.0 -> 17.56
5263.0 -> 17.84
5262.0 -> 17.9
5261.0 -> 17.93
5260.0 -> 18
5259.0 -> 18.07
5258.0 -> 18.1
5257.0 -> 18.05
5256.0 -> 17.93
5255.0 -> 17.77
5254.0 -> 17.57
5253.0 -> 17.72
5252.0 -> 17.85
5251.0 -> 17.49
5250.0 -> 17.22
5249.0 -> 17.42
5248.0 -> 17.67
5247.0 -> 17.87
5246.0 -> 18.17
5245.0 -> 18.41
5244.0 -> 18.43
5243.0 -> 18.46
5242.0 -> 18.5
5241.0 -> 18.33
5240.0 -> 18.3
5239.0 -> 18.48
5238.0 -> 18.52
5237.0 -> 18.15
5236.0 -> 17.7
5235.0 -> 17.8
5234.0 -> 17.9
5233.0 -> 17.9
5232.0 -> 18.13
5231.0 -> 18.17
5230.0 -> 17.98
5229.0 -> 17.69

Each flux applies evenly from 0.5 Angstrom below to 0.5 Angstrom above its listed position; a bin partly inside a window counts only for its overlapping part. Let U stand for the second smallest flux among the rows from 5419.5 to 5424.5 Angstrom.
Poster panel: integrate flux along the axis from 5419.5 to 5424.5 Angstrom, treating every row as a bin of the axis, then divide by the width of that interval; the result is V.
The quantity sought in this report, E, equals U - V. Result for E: -0.07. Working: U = 16.42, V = 16.5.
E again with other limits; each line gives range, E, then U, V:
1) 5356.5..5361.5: 0.01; 17.87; 17.9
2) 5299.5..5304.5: -0.12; 17.36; 17.5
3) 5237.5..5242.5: -0.10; 18.33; 18.4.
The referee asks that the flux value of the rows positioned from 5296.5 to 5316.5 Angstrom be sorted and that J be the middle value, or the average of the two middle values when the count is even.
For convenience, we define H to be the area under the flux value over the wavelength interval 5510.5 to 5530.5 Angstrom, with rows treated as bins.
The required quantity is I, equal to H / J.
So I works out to 19.0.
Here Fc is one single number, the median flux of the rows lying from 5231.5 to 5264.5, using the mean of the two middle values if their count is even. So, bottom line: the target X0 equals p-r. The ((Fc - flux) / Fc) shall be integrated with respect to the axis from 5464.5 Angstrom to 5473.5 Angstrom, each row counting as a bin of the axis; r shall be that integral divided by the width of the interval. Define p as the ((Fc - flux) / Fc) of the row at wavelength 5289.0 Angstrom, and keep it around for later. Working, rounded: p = 0.013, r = 0.07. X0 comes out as -0.05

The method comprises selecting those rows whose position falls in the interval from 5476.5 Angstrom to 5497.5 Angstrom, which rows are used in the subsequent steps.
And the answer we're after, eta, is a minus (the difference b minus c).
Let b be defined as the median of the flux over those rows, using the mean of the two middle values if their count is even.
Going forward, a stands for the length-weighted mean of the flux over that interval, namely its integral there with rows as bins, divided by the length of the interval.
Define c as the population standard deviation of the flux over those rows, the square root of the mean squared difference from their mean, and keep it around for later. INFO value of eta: 0.36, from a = 16.65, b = 16.5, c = 0.25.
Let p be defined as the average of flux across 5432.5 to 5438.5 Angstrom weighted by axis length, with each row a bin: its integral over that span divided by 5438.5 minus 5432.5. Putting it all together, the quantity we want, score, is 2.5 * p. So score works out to 41.2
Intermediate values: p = 16.5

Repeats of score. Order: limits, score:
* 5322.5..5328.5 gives 42.3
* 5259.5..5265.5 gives 44.4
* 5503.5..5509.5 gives 40.9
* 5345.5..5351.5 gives 42.8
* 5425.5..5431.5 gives 42.3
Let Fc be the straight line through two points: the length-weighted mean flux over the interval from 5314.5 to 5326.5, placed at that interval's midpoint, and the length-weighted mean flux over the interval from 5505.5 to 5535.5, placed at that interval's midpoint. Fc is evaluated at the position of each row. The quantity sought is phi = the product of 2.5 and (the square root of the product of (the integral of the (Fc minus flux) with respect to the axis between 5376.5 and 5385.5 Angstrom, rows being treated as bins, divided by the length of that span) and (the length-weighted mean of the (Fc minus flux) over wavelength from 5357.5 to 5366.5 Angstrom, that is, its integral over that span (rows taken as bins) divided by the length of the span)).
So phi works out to 0.44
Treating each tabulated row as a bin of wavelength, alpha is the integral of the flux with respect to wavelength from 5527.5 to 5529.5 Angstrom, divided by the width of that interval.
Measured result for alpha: 16.1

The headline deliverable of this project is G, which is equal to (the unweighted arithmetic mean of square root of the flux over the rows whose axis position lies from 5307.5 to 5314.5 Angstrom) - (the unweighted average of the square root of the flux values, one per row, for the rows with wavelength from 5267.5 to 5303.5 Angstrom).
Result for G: -0.040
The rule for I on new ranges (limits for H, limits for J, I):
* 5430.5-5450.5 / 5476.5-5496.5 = 20.0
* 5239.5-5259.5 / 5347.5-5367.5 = 21.0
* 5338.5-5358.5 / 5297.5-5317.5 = 19.6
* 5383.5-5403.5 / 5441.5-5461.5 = 20.3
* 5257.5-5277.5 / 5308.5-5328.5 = 20.4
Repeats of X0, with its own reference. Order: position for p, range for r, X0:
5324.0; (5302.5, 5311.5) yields 0.04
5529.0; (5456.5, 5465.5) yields 0.04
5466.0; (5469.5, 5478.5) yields -0.05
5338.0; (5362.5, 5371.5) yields 0.01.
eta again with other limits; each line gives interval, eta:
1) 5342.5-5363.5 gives 0.48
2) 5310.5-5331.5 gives 0.45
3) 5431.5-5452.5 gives 0.41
